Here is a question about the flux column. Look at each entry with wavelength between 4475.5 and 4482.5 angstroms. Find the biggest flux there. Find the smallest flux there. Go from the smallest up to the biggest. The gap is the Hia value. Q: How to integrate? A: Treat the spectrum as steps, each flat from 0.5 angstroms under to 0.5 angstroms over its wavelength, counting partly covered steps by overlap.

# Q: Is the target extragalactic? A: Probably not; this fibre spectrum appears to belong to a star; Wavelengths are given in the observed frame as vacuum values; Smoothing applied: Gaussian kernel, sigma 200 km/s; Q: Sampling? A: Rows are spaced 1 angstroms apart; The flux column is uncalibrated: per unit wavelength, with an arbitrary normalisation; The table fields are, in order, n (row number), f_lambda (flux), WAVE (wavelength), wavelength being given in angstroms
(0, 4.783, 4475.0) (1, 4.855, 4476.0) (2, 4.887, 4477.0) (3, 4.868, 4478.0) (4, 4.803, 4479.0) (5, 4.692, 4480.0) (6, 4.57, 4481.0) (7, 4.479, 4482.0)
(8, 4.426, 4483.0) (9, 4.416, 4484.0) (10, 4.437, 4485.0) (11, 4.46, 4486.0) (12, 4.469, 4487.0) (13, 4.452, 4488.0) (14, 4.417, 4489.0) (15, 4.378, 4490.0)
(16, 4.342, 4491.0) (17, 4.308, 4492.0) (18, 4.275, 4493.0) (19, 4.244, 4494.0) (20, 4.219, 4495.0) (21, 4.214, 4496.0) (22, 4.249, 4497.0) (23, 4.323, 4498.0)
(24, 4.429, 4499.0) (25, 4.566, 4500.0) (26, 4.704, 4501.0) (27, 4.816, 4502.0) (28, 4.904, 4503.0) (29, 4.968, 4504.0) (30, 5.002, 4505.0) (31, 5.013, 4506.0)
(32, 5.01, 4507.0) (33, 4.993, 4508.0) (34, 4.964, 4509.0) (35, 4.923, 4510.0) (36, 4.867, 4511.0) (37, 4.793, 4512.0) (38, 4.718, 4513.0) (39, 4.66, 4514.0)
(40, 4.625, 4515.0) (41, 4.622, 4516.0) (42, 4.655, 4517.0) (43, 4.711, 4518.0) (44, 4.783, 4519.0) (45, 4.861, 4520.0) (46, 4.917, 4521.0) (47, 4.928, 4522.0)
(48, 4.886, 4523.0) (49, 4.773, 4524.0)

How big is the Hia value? 0.41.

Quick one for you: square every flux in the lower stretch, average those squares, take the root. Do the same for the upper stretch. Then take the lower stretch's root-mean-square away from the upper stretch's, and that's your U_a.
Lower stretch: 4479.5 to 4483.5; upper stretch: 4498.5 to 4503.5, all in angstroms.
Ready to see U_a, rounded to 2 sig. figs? 0.14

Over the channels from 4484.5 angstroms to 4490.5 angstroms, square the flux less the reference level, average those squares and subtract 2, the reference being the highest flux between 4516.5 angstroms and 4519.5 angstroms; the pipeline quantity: -1.878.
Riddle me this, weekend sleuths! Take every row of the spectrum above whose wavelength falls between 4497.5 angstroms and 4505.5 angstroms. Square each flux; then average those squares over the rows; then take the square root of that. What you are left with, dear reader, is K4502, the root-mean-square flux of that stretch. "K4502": 4.7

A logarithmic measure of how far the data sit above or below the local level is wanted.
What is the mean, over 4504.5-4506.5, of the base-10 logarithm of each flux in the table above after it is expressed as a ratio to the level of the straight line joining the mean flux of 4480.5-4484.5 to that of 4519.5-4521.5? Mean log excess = 0.03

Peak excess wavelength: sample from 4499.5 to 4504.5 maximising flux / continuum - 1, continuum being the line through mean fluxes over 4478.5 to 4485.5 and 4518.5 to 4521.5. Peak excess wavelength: 4504.0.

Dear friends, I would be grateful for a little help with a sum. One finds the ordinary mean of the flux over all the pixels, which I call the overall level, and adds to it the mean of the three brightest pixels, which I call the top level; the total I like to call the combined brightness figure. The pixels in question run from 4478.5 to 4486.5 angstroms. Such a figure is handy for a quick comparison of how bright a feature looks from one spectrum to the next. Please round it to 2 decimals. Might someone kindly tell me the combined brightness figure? 9.22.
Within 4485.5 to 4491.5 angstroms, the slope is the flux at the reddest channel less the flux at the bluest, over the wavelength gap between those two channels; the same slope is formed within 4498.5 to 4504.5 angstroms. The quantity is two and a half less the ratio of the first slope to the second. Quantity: 2.7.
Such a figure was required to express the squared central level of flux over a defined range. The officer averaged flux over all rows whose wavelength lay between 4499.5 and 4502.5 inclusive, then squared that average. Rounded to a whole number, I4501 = 22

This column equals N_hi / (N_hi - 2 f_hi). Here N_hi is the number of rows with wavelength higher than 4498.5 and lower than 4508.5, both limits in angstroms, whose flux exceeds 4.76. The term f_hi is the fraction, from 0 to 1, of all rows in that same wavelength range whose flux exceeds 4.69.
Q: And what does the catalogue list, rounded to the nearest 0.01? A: 1.30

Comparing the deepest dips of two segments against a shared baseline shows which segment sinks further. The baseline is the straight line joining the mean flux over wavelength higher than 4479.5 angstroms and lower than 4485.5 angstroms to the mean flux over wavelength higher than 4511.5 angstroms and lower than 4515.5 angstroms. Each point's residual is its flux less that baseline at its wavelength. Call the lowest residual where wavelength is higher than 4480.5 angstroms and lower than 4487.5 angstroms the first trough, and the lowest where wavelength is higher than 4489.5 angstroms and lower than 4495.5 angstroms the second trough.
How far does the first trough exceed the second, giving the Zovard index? 0.3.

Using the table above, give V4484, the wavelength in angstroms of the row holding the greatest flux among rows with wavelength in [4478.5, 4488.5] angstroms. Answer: 4479.0 angstroms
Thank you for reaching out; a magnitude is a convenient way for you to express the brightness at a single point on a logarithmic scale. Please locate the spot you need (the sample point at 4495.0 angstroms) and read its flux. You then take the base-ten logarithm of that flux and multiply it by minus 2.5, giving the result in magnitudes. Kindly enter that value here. -1.56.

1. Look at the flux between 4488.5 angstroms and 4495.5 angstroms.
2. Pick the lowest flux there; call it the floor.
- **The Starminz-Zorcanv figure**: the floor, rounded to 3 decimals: 4.219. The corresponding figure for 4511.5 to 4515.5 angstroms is 4.625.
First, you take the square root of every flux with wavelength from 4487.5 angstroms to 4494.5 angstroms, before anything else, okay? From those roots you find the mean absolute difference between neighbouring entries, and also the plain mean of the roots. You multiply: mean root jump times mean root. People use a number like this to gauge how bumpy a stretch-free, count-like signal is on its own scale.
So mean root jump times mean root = 0.0173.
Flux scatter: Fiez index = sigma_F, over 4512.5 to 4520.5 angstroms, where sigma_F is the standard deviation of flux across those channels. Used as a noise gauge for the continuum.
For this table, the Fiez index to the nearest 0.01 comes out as 0.08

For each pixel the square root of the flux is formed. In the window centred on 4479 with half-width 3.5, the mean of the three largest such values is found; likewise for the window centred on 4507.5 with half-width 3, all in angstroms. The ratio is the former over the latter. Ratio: 0.99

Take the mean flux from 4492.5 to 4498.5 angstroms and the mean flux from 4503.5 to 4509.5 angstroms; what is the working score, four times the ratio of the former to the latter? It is 3.4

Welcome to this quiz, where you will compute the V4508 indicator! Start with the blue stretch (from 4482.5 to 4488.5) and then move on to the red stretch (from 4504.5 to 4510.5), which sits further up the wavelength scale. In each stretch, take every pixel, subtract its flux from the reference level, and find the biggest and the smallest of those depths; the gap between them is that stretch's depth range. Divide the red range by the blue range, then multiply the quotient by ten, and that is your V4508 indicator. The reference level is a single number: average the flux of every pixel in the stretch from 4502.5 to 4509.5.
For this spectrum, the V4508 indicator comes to 17.0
